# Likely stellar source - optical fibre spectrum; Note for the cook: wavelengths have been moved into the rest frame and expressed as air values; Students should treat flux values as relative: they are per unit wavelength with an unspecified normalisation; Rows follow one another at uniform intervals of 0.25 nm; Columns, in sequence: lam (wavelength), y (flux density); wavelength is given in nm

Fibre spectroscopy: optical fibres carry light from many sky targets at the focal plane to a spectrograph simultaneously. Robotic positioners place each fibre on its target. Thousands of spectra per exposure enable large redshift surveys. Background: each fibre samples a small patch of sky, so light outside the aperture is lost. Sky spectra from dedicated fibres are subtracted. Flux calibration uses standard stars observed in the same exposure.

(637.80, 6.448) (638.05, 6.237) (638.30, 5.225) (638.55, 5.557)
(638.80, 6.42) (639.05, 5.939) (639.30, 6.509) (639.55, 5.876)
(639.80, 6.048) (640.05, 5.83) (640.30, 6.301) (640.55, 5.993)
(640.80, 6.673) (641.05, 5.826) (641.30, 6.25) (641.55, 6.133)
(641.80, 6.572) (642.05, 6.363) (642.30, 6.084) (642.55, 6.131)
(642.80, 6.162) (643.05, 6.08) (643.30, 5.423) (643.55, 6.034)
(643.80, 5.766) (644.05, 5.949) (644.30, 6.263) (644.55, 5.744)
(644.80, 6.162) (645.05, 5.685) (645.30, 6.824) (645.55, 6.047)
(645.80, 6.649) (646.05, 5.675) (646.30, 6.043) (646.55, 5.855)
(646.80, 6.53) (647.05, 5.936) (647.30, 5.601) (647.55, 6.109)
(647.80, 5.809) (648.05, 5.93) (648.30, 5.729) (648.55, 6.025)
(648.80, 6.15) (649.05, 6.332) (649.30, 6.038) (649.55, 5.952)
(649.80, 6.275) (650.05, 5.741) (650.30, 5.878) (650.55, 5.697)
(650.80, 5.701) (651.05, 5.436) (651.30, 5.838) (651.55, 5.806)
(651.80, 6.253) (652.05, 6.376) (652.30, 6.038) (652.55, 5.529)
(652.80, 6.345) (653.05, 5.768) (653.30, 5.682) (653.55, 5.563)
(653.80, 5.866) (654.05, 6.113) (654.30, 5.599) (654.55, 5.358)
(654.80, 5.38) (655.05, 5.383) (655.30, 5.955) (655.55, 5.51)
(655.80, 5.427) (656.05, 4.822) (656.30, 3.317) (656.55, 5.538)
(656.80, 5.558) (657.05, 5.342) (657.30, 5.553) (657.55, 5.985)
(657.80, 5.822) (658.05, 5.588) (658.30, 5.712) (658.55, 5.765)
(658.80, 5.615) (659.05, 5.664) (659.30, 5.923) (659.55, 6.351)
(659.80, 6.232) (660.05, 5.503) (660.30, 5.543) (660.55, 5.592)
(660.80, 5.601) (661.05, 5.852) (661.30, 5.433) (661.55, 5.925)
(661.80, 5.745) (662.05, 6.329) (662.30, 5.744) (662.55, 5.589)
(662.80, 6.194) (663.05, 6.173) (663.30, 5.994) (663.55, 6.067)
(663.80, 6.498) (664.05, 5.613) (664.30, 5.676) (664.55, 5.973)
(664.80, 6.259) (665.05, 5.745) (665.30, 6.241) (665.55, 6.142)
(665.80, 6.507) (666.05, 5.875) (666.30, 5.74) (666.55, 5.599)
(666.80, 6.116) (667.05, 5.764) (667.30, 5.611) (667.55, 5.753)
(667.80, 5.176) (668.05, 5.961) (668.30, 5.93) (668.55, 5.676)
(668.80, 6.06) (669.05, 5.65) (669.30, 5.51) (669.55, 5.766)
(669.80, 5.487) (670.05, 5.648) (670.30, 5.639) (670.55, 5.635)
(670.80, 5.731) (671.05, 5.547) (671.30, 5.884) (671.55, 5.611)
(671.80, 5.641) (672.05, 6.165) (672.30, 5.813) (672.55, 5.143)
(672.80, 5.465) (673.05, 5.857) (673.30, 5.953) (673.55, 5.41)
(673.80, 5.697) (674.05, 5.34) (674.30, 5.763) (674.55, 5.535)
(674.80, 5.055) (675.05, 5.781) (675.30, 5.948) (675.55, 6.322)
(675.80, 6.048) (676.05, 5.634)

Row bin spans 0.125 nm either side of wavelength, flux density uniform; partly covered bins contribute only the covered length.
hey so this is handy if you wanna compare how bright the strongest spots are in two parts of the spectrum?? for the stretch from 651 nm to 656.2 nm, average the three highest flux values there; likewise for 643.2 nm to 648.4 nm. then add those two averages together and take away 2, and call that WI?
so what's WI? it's 11.0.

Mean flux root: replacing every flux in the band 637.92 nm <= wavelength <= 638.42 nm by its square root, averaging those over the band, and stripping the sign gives 2.39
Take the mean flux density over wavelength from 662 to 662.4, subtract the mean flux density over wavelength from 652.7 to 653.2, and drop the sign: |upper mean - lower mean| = 0.02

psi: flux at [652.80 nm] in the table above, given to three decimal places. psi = 6.345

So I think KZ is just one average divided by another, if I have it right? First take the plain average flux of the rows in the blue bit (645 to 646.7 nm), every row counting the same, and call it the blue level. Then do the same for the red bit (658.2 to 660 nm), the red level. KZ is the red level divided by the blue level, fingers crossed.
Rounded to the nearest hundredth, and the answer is 0.96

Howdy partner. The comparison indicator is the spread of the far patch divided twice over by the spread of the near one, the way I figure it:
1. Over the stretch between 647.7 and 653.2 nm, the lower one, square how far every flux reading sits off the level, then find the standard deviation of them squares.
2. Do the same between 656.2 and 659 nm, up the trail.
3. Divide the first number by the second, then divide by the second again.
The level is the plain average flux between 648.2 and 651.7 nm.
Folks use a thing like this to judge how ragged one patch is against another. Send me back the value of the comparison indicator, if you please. 0.0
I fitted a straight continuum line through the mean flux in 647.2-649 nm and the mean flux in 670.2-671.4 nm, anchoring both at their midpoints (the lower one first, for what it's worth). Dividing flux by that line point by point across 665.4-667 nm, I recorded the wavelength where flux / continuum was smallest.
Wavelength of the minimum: 666.55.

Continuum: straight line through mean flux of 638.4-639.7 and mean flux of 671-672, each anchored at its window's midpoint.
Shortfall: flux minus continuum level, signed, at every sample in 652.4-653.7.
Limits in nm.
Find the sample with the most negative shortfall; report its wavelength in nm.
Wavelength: 652.55 nm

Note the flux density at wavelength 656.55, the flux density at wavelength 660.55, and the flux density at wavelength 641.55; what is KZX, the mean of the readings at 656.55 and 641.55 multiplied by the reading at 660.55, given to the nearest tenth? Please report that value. 32.6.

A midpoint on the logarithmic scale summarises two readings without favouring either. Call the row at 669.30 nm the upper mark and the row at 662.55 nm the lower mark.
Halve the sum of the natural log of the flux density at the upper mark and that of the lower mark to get 1.71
